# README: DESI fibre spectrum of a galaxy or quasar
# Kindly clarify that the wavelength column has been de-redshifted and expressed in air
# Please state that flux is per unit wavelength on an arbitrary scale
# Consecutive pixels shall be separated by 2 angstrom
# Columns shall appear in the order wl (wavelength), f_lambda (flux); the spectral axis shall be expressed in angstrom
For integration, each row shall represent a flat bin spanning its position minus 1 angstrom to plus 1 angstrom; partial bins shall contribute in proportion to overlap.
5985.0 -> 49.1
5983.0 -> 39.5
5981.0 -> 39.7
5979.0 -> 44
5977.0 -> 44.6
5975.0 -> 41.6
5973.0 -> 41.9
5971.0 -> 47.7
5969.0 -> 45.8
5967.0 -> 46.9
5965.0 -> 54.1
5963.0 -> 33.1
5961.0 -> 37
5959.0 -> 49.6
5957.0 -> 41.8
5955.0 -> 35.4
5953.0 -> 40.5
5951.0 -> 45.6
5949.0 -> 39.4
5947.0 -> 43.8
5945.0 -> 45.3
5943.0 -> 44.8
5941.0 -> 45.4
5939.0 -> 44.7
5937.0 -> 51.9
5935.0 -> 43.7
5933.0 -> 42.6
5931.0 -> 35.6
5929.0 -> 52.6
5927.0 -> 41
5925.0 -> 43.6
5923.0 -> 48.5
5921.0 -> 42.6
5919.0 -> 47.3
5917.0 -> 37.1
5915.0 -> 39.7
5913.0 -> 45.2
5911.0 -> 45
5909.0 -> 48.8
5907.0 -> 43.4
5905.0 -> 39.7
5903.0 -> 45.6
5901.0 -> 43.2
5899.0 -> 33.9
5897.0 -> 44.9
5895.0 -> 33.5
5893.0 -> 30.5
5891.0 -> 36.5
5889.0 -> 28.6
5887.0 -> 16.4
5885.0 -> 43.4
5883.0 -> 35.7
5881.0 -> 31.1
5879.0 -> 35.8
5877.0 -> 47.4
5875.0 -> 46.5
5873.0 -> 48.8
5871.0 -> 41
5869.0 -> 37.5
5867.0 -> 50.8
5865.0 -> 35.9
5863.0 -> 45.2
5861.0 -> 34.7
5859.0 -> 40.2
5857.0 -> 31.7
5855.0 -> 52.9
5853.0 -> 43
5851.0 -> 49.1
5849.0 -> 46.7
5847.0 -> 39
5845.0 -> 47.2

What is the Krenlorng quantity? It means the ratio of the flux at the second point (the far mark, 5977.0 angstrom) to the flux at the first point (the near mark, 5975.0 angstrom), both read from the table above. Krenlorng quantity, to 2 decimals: 1.07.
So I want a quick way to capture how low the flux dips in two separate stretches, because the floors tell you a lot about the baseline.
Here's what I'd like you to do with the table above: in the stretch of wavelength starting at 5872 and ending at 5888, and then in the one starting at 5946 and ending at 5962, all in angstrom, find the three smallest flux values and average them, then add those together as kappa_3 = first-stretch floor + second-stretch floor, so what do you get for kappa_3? 65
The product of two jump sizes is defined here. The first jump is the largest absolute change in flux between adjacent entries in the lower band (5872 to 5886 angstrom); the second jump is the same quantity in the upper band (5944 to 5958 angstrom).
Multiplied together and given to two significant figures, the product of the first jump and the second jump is 74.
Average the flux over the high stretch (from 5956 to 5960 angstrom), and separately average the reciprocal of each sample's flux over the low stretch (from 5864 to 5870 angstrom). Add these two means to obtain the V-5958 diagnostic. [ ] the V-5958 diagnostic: 45.7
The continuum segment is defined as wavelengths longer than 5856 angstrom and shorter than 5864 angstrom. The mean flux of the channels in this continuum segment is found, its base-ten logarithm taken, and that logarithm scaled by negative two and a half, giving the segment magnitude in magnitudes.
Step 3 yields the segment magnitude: -3.95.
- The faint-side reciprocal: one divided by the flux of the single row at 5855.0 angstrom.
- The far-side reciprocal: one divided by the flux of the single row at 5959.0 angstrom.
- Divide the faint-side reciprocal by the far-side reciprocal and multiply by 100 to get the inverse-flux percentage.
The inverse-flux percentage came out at 94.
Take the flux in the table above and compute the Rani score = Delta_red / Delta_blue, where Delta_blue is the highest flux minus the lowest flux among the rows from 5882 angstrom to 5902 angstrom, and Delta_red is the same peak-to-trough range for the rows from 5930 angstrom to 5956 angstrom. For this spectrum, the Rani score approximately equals 0.58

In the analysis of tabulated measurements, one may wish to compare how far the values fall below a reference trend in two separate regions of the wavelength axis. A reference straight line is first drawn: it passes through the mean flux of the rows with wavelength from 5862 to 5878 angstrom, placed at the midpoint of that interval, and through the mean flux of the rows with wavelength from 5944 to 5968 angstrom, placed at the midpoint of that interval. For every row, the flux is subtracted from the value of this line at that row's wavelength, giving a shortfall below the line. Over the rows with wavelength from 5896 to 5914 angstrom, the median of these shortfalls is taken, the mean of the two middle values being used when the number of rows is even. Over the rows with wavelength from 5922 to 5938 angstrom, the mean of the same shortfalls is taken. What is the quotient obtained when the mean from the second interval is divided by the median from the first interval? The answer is 1.5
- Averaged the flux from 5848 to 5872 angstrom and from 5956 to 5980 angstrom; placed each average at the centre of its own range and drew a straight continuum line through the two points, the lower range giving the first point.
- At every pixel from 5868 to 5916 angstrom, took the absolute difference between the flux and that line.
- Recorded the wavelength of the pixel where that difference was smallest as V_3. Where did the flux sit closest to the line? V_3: 5901.0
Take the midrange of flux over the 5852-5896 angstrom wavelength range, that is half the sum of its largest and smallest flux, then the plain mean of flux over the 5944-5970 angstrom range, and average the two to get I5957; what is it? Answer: 38.8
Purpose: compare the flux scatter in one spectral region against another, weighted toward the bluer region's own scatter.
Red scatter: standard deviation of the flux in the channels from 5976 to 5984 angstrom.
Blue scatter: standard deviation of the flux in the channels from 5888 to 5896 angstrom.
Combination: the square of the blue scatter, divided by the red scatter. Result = 4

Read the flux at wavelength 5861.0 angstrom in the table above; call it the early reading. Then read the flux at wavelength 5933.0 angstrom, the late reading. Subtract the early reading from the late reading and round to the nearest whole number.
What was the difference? 8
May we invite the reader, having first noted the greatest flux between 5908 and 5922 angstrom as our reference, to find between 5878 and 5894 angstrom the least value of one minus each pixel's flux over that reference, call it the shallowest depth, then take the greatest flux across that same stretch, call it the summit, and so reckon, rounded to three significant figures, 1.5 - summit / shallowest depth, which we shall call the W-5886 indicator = -391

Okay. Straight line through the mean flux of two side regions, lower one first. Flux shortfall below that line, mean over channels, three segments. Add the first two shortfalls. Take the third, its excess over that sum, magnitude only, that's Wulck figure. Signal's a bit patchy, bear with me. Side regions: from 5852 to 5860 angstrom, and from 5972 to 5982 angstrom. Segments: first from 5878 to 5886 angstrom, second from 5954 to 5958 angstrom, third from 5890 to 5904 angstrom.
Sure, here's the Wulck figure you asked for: 5.4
